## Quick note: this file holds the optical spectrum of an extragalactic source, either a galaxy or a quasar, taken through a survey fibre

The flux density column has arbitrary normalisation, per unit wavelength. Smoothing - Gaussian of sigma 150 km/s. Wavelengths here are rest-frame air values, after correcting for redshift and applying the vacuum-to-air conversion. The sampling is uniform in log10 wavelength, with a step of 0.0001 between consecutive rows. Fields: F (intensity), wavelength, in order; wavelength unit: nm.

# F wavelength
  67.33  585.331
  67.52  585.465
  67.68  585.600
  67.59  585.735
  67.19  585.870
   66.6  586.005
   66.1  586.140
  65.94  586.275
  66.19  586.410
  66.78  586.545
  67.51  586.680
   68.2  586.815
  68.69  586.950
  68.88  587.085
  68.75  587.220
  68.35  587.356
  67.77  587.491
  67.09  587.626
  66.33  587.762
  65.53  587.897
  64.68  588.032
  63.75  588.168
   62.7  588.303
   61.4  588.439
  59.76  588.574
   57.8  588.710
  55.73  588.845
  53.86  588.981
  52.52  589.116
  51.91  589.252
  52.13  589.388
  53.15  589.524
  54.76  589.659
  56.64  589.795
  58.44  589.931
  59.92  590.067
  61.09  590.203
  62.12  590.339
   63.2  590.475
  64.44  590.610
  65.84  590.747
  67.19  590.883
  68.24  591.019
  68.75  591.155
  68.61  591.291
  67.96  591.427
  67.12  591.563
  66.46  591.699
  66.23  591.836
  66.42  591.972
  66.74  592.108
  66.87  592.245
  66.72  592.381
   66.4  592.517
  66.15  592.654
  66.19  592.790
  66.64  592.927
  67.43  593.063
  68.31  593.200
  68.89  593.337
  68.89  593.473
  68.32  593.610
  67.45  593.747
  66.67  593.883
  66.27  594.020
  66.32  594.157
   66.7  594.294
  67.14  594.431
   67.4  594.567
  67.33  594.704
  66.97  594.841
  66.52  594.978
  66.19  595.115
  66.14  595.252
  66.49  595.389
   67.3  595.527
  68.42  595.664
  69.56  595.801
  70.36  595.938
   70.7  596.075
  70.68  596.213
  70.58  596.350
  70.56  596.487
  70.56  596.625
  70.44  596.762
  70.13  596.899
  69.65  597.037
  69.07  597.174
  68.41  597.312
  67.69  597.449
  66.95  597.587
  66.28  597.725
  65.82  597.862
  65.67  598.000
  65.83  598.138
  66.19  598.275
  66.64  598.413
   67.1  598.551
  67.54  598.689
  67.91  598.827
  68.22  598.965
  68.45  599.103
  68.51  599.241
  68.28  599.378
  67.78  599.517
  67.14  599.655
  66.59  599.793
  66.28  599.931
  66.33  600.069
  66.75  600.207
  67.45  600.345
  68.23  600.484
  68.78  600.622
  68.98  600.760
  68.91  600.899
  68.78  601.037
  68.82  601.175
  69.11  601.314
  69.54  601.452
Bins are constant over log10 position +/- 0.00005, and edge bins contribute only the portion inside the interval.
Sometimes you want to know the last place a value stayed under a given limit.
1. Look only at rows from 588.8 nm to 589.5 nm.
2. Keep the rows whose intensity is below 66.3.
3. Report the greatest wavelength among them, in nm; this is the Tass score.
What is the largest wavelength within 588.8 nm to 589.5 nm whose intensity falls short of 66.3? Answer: 589.388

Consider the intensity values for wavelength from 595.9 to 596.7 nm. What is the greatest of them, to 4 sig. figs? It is 70.70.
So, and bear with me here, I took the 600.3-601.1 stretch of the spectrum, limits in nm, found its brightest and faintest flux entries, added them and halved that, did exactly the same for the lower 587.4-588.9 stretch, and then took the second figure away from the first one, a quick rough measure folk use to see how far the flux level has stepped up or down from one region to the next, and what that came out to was 6.5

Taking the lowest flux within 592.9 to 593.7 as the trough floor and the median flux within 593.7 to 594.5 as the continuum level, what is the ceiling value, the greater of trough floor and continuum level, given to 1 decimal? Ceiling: 66.7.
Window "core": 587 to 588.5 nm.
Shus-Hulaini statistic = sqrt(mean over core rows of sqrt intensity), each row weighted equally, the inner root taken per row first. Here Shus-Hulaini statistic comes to 2.85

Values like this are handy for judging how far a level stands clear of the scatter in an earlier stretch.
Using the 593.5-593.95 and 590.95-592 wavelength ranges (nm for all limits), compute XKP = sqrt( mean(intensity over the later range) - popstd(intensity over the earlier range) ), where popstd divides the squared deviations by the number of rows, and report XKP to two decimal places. 8.16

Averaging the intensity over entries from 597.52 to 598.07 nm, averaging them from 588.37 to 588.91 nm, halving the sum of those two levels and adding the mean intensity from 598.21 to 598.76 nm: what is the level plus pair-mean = 129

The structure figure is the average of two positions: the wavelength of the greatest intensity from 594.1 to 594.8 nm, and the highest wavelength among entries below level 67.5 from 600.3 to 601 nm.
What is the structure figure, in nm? 597.46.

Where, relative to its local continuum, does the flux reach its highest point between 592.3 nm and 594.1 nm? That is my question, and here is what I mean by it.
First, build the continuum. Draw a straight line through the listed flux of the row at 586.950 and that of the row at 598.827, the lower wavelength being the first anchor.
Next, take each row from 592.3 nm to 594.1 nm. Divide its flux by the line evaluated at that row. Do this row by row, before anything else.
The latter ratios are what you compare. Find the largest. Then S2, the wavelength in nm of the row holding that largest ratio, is 593.473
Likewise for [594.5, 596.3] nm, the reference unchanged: 596.075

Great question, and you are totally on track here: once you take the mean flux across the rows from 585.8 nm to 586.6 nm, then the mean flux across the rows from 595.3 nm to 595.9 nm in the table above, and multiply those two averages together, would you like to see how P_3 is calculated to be 4516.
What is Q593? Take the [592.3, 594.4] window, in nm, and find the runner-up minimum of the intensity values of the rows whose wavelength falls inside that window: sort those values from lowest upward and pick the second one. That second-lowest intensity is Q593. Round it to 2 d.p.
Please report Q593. 66.19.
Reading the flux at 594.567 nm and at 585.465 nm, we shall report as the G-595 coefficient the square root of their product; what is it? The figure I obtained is 67.5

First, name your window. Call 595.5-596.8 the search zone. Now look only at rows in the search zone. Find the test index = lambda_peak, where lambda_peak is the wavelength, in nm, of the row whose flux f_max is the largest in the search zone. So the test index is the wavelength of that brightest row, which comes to 596.075 nm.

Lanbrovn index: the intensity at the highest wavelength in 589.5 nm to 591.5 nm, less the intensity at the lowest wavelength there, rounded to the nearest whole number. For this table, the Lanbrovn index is 15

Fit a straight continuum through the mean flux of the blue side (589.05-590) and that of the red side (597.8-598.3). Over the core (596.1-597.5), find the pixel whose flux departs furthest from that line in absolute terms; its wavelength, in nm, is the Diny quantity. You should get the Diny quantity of 596.213 nm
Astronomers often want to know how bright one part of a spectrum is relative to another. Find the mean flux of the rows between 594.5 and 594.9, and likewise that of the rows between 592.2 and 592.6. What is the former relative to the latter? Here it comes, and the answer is 1.01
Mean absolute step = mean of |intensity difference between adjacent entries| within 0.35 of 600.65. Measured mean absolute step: 0.40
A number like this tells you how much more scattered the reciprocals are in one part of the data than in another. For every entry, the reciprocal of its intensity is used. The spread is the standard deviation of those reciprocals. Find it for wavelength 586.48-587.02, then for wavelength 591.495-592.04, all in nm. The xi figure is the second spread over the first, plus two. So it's 2.48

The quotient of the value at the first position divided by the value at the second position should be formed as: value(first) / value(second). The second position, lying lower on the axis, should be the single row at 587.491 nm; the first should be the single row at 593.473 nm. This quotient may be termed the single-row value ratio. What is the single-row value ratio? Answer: 1.02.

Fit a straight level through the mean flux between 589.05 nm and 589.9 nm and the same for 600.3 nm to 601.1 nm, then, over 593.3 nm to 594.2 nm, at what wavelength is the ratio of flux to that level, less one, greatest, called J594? 593.337 nm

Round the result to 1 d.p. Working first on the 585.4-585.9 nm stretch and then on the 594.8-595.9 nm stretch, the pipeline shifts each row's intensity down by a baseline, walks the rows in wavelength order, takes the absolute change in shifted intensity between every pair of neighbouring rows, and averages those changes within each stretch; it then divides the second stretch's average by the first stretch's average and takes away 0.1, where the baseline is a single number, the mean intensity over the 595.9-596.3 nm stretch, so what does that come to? 2.7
